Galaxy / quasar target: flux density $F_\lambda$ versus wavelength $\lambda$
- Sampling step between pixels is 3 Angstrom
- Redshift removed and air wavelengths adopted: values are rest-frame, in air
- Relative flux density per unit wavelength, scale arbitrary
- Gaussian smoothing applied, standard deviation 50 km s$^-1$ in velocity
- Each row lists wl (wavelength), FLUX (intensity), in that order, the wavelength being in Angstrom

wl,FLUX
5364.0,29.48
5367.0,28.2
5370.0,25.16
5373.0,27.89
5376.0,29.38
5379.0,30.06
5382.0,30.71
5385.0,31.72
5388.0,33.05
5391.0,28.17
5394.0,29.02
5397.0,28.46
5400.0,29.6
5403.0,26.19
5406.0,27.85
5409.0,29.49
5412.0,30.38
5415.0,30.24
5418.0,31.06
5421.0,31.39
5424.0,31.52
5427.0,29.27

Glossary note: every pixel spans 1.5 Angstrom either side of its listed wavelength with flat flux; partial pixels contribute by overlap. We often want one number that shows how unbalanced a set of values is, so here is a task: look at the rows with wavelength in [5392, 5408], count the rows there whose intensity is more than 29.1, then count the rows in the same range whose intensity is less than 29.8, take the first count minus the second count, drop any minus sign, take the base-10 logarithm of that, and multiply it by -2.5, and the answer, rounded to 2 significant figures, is -1.5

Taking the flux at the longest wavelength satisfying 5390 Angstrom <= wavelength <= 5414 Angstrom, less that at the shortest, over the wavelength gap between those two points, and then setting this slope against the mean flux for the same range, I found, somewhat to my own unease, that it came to 0.004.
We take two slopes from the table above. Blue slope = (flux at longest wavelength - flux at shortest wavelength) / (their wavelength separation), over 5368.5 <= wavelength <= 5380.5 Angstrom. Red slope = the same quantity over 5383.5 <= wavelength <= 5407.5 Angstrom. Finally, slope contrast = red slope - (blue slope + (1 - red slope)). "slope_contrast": -1.9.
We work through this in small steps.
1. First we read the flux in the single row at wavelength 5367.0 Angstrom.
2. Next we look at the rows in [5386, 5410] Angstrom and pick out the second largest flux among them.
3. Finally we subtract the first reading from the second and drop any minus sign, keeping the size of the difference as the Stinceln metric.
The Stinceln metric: 1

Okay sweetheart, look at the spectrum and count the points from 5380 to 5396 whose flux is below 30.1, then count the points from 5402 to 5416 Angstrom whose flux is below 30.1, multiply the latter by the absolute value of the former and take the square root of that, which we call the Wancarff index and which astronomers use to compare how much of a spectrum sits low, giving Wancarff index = 2.4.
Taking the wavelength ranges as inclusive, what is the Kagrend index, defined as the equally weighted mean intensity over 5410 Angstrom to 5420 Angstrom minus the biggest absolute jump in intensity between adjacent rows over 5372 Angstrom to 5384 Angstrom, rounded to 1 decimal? 29.1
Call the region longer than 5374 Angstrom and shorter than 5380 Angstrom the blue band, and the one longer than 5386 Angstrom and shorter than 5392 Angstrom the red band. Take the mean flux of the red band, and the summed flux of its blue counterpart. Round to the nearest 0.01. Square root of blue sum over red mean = 1.39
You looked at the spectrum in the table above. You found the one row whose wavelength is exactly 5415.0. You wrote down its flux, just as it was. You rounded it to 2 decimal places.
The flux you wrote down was 30.24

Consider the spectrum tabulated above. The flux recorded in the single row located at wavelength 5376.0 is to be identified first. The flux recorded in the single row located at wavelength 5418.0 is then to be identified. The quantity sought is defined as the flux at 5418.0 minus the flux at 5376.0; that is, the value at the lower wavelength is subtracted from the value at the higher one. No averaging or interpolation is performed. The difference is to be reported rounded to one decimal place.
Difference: 1.7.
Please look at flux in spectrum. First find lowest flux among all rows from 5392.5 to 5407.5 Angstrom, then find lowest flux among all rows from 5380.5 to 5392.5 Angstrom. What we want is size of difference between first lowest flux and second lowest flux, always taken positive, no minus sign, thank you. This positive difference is 2.0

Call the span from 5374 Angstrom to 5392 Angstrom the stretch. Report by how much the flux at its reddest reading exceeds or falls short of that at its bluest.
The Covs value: -1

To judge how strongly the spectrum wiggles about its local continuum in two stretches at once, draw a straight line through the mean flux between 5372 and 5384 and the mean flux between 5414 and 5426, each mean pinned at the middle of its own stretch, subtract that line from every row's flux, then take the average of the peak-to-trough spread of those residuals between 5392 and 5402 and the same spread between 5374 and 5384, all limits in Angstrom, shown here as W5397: 1.1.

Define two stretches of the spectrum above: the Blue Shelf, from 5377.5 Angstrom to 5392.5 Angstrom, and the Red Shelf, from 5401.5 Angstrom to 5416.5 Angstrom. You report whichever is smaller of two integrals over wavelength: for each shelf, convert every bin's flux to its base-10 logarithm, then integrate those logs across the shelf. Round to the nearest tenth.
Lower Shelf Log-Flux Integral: 21.9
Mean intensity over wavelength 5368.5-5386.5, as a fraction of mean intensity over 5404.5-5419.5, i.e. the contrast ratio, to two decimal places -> 0.98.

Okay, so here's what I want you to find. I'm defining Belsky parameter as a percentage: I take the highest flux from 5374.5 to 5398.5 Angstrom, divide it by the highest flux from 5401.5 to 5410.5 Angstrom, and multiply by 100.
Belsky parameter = 112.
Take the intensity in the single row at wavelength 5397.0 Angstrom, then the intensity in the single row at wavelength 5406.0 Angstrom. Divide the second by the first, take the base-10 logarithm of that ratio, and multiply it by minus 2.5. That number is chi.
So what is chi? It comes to 0.02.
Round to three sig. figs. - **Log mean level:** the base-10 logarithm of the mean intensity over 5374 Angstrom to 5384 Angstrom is 1.48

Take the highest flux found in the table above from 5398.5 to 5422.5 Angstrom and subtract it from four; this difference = -27.4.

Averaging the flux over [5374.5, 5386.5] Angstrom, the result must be 30.5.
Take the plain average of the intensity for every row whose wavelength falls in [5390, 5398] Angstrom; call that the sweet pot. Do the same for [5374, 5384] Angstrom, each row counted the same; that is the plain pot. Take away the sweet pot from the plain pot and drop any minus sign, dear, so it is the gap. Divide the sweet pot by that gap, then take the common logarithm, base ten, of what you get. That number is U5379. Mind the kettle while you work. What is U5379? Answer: 1.3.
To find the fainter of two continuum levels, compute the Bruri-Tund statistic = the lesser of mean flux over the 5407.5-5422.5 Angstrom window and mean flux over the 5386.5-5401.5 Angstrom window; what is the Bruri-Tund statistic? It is 29.7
